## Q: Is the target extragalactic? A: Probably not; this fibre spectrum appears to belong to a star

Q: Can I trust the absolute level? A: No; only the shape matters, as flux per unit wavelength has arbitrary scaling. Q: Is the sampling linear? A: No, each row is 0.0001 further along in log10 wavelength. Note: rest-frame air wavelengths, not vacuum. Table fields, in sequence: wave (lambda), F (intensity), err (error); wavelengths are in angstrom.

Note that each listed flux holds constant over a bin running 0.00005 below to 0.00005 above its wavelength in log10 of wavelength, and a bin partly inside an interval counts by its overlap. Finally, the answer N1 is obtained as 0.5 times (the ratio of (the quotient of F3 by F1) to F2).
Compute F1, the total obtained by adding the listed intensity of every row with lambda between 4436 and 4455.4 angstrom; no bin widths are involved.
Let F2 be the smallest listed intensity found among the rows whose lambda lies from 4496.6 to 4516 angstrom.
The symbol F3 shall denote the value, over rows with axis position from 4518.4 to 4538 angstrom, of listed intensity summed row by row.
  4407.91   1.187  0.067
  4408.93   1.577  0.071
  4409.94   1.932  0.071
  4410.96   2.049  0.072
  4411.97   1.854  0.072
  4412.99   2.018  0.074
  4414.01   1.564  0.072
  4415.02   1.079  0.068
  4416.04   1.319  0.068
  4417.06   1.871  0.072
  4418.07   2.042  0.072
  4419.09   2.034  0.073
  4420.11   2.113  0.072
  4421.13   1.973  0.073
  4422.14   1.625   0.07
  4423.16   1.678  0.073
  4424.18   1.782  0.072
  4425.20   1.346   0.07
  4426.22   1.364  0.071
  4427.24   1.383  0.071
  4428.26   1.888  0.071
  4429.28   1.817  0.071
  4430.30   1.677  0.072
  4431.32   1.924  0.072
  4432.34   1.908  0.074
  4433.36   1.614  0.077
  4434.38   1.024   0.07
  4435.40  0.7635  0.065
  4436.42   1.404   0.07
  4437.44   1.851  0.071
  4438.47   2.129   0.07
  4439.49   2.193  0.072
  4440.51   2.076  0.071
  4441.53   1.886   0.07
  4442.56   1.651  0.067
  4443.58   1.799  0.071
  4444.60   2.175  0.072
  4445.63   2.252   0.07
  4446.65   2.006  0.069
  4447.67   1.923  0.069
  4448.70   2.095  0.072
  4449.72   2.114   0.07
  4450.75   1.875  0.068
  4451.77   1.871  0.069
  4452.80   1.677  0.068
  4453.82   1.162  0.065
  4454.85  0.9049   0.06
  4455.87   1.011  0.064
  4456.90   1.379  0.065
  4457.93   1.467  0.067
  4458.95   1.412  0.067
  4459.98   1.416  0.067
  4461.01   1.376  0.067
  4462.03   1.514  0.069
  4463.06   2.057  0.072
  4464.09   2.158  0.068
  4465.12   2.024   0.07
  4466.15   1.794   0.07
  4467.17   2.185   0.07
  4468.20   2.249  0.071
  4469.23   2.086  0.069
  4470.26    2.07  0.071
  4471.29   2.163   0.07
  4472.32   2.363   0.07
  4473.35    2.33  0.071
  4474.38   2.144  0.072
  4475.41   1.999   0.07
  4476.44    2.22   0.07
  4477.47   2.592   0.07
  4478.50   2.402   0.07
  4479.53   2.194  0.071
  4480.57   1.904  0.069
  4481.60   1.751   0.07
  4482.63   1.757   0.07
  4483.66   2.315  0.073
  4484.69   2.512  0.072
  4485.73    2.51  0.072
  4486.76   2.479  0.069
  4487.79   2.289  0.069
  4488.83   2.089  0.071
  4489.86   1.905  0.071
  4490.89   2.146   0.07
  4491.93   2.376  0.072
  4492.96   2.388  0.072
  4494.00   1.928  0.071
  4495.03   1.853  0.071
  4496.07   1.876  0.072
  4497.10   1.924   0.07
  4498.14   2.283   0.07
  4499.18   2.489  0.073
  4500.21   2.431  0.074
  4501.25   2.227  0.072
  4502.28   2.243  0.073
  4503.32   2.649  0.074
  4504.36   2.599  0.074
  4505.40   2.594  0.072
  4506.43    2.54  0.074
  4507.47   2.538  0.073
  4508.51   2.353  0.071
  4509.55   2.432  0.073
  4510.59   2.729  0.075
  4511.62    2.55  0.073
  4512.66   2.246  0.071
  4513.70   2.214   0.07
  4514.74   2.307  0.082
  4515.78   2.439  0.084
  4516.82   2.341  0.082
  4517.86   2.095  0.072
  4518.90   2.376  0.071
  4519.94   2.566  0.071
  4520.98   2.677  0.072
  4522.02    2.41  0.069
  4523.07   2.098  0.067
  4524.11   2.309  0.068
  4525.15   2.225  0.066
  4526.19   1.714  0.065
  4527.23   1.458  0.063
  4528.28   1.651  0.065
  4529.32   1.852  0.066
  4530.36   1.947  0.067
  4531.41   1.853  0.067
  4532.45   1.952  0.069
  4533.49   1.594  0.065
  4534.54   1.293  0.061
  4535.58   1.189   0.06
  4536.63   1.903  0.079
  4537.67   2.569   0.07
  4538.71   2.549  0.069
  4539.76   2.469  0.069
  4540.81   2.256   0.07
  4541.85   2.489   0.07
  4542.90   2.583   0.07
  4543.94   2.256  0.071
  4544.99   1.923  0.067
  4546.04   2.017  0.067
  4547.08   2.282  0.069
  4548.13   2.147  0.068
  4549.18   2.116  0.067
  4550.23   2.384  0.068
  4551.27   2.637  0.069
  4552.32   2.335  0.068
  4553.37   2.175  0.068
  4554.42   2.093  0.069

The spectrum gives 0.28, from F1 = 35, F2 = 1.924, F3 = 38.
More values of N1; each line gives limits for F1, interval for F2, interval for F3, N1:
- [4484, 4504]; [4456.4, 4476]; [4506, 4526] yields 0.39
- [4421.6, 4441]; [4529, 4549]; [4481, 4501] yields 0.55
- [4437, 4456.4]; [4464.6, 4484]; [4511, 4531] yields 0.34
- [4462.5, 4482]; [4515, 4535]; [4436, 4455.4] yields 0.33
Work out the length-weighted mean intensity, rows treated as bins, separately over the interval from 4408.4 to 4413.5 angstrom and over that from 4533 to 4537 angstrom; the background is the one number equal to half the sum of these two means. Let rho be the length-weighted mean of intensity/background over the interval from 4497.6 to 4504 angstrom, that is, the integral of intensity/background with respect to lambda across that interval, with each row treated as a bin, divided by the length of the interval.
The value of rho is 1.42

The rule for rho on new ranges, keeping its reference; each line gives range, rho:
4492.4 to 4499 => 1.23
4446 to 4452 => 1.19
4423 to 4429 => 0.94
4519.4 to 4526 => 1.40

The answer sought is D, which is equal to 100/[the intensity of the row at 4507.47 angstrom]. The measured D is 39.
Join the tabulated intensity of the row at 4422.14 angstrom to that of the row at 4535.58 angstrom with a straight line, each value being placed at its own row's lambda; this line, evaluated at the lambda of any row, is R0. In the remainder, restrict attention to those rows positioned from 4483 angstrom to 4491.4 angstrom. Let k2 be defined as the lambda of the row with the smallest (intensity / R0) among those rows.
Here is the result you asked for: 4489.86 angstrom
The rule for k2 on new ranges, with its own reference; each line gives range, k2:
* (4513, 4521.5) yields 4517.86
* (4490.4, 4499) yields 4495.03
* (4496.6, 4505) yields 4497.10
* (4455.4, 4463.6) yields 4455.87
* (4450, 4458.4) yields 4454.85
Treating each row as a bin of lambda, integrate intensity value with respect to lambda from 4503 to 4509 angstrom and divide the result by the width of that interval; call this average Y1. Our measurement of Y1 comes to 2.54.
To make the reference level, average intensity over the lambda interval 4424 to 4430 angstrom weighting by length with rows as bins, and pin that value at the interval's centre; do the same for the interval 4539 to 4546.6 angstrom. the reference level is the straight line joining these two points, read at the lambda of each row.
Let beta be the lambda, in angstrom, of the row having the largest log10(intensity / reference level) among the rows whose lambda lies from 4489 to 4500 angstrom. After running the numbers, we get 4499.18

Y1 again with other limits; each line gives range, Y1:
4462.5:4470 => 2.07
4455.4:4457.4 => 1.20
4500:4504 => 2.39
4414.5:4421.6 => 1.77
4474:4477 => 2.13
